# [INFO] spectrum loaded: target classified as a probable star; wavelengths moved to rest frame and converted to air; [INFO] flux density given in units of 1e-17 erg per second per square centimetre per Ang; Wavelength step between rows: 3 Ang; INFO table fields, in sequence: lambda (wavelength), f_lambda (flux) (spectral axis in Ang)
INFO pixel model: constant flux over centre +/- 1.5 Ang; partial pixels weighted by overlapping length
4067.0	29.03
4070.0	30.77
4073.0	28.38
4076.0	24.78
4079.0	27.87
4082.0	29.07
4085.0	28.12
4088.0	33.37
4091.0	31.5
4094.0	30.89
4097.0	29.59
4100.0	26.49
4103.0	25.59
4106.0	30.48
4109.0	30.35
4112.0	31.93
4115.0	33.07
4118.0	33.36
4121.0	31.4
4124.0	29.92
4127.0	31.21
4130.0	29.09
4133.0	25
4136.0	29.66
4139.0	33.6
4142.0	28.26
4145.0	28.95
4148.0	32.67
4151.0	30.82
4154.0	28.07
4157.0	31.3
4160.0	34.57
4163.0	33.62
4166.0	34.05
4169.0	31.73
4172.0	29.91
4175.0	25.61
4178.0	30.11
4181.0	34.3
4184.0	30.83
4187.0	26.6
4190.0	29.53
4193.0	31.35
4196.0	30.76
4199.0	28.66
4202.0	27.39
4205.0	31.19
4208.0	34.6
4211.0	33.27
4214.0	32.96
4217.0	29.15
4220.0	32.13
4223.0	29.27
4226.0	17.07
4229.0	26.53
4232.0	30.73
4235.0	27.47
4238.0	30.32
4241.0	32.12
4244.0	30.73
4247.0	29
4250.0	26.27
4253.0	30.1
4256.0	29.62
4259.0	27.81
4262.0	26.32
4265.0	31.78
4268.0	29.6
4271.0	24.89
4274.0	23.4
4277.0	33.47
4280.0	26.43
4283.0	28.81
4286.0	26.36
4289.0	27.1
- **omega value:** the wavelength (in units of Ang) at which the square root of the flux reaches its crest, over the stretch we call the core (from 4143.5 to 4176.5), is 4160.0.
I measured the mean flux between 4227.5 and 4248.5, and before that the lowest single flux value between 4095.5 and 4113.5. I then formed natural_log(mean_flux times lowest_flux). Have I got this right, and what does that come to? 6.63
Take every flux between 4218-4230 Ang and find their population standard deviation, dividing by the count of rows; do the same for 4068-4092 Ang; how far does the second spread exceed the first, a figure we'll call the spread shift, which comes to -3.2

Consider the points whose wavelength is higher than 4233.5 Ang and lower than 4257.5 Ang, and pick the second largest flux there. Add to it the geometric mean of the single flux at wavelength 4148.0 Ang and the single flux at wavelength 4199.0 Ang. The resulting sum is 61.3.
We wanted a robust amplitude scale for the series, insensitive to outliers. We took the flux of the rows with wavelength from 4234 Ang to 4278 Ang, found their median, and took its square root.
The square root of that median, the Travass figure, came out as 5.44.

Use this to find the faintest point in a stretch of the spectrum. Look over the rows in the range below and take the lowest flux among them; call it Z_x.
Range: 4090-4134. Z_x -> 25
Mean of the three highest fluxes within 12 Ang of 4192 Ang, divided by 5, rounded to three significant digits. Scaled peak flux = 6.43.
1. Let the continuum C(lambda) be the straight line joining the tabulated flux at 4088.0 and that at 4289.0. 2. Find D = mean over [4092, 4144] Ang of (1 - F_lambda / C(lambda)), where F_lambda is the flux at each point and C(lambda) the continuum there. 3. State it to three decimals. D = 0.075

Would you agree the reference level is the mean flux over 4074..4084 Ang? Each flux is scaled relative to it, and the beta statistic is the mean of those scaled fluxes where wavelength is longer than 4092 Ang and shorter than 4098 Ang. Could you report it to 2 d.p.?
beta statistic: 1.11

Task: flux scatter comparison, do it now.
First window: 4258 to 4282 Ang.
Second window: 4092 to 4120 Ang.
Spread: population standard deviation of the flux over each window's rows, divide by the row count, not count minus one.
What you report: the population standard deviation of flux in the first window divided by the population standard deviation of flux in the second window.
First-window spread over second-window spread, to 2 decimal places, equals 1.28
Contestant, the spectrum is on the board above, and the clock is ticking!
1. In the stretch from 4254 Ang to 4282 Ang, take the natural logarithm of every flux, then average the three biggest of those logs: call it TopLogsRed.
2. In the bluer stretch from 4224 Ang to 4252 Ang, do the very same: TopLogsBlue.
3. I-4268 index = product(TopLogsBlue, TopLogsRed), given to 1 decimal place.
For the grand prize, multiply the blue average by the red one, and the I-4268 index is 11.9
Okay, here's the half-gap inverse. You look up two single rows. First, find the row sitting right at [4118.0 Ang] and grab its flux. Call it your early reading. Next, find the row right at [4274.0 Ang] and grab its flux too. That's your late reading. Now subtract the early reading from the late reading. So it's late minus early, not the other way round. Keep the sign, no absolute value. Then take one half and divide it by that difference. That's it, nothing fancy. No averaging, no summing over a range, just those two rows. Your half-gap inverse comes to -0.1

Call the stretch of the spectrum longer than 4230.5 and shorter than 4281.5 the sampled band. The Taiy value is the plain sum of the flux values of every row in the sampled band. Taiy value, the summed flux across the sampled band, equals 490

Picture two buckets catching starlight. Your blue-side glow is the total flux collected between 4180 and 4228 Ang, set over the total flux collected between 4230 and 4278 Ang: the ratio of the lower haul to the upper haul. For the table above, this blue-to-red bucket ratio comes 1.03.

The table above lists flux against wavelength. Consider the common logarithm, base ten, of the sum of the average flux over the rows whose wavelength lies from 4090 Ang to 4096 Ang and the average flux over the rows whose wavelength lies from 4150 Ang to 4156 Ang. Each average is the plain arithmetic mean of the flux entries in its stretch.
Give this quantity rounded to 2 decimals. 1.78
